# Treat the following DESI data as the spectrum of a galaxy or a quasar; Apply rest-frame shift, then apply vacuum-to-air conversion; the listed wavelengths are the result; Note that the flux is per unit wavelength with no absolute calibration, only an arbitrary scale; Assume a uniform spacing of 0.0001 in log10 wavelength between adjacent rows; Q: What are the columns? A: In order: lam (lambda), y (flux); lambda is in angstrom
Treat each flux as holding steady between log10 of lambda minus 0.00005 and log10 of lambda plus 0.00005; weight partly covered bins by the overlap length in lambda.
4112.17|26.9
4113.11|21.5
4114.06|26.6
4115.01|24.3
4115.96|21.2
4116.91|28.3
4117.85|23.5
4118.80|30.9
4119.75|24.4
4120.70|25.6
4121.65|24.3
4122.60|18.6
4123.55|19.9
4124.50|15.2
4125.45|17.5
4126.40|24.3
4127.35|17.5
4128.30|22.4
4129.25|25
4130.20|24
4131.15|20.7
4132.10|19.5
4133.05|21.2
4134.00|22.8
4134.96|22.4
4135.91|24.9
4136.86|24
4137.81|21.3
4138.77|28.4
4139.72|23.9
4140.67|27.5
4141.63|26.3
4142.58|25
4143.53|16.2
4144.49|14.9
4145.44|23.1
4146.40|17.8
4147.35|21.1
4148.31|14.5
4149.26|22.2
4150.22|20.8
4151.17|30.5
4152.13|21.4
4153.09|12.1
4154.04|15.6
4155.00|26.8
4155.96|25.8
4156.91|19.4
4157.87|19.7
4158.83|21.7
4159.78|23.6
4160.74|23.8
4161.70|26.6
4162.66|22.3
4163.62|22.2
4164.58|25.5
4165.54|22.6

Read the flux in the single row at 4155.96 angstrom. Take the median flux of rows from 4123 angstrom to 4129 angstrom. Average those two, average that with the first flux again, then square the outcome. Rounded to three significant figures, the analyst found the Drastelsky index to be 577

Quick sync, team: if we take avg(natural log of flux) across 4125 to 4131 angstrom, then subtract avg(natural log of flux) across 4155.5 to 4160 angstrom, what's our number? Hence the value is -0.02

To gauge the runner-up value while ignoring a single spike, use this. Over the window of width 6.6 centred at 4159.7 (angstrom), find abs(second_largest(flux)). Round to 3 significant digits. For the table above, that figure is 23.8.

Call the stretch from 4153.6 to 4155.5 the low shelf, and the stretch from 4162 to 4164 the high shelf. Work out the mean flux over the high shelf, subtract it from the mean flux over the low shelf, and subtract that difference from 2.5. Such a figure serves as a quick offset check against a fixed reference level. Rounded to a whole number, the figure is 4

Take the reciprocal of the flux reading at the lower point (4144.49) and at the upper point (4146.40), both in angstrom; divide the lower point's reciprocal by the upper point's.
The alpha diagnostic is 1.19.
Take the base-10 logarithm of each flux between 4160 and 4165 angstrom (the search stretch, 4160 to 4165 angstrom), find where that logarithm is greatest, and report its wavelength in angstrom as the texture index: 4161.70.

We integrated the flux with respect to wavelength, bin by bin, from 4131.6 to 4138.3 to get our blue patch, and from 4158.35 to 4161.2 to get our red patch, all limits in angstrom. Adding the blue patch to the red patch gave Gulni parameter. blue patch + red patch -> 215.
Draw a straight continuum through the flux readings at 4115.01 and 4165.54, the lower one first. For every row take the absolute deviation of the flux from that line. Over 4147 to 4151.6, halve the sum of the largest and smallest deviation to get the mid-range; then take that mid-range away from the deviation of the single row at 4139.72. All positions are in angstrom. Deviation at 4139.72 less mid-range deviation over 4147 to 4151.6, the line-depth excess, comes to -4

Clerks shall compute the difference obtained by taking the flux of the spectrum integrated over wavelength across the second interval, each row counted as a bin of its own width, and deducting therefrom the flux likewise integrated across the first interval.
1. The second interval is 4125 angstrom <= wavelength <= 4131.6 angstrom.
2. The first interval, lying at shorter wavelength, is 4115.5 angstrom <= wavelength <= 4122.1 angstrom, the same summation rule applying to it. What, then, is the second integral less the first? -25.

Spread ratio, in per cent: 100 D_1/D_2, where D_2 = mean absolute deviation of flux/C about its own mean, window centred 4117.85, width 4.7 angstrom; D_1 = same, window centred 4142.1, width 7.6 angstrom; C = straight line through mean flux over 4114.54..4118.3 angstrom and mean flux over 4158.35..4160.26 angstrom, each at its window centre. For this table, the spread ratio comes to 125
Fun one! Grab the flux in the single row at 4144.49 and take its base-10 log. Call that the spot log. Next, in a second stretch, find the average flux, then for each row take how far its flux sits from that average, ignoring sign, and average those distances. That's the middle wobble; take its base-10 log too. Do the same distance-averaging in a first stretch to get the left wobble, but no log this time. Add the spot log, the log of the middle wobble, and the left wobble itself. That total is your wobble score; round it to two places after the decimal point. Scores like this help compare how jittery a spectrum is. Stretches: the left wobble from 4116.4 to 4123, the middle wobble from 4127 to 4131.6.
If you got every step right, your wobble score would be 4.25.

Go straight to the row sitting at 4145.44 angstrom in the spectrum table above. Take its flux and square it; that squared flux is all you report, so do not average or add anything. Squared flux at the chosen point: 534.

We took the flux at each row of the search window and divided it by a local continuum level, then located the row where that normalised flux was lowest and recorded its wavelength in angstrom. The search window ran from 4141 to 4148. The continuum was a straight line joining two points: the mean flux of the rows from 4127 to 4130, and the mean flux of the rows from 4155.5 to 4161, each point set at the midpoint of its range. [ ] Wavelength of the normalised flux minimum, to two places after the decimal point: 4144.49 angstrom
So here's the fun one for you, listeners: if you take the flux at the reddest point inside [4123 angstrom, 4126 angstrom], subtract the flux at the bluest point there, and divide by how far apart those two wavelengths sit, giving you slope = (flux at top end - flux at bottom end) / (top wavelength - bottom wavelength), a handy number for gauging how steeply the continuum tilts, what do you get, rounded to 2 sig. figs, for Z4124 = -1.3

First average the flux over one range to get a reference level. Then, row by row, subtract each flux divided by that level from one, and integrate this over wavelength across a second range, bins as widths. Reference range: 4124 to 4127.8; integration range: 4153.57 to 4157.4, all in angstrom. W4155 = -0.7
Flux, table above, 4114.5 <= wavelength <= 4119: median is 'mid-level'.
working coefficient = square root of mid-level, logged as 4.93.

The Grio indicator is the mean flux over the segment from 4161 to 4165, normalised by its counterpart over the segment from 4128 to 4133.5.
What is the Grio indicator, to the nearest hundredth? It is 1.09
